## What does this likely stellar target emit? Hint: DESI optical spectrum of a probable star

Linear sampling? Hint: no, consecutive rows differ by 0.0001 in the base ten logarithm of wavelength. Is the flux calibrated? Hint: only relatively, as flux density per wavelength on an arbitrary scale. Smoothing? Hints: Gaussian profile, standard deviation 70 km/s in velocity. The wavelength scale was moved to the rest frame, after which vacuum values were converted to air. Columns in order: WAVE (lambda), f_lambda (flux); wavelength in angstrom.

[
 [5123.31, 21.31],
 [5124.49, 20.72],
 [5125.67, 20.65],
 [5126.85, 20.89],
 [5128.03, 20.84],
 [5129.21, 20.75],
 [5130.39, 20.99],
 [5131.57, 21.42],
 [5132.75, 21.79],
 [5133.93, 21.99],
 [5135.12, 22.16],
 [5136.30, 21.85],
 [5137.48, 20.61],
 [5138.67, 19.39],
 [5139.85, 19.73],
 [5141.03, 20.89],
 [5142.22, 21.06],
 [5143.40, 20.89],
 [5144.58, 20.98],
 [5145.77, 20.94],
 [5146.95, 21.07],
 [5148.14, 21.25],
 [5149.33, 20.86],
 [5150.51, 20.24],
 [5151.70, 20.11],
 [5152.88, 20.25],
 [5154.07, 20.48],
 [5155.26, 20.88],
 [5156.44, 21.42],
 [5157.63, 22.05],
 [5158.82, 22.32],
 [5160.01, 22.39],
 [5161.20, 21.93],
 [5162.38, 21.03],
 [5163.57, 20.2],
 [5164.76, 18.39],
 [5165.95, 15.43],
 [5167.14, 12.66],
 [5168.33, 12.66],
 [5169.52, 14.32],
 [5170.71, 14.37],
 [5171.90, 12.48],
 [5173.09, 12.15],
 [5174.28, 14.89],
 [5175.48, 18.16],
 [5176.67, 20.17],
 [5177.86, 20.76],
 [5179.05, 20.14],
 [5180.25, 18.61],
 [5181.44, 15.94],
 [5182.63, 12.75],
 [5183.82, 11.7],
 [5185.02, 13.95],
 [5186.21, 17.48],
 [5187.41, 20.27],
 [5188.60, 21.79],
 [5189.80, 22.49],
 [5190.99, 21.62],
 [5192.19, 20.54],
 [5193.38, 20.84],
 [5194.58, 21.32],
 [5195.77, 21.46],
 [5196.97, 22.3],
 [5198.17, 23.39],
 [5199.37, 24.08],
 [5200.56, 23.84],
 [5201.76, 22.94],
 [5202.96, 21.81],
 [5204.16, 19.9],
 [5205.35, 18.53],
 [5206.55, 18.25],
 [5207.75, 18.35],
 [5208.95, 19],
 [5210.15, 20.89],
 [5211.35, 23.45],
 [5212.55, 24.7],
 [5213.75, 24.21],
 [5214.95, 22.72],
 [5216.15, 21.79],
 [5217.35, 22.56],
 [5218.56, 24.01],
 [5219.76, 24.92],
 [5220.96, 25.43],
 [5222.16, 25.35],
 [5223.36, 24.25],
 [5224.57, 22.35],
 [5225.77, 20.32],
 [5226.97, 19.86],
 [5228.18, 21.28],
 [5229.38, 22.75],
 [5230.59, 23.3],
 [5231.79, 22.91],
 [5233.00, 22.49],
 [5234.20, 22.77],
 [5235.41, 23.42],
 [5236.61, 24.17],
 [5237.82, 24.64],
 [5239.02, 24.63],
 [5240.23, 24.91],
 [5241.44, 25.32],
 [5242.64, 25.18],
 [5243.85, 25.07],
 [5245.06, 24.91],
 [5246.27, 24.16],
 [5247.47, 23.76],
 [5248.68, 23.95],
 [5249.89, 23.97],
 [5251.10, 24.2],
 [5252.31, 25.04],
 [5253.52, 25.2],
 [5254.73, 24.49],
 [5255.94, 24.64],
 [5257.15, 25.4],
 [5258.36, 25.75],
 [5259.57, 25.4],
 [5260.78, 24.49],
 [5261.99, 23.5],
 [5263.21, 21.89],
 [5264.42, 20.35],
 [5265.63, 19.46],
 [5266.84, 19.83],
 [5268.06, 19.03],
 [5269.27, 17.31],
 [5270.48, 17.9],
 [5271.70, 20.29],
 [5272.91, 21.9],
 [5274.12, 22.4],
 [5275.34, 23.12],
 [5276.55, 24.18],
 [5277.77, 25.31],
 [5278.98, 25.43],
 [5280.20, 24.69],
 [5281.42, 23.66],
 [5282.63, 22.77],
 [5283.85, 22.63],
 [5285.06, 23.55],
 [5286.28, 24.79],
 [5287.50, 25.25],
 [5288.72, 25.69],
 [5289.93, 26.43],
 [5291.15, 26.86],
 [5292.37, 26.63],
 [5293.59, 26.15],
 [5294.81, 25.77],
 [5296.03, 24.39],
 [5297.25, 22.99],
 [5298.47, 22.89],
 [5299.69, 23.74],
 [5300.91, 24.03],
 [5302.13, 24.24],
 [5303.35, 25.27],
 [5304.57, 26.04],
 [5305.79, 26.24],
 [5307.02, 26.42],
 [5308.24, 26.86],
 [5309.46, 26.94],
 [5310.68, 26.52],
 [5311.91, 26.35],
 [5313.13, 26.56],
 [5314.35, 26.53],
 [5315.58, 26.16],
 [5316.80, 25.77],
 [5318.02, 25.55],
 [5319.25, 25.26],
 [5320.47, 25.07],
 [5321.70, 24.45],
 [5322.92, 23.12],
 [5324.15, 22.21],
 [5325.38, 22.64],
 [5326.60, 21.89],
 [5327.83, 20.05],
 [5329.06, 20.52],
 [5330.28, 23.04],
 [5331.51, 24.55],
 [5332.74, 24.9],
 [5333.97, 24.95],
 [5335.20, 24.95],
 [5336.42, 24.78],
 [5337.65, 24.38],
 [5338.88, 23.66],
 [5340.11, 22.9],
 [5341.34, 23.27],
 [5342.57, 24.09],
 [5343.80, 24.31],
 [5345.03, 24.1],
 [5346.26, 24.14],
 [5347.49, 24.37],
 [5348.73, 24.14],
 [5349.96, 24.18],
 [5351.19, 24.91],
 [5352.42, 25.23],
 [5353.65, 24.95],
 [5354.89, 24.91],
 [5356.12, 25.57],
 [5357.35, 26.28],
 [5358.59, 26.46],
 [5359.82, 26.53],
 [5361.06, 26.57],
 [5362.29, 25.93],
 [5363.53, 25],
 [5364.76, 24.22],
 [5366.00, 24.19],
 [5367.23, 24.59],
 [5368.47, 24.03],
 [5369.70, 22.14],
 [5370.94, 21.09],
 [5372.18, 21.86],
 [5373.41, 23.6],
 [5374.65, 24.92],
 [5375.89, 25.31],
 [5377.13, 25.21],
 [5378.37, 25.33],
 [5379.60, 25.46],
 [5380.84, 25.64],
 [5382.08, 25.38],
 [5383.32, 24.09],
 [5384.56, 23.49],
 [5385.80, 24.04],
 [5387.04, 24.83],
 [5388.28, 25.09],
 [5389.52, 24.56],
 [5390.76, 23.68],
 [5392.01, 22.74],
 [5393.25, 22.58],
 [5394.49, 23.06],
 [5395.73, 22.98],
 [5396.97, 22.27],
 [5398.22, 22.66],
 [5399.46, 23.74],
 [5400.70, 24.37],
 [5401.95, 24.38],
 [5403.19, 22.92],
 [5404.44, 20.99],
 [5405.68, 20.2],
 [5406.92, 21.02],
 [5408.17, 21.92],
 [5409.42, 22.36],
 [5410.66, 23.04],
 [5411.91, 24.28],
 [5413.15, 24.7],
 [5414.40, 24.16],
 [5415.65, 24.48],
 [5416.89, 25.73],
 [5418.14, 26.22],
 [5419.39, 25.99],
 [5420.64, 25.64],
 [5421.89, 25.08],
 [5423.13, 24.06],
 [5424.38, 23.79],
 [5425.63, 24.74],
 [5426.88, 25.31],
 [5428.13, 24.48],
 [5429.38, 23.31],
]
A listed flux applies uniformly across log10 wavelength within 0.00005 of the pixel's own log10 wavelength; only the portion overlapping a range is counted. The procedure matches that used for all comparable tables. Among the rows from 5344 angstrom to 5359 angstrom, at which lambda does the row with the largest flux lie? 5358.59 angstrom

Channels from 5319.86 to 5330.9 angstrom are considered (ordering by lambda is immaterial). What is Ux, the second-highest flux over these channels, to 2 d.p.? 24.45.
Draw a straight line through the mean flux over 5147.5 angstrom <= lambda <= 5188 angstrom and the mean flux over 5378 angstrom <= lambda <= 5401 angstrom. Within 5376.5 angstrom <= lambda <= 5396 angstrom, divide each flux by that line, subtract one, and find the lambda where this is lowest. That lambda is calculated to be 5393.25 angstrom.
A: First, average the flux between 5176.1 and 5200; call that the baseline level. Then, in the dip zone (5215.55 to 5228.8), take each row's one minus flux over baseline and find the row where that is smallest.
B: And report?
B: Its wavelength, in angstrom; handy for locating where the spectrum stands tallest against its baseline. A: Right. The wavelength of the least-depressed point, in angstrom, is 5220.96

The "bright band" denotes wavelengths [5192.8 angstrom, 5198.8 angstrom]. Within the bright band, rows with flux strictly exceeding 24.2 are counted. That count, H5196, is 0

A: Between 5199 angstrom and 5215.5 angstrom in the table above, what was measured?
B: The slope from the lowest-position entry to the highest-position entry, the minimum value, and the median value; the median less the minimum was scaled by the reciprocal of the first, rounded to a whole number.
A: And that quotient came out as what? -46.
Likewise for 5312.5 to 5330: -12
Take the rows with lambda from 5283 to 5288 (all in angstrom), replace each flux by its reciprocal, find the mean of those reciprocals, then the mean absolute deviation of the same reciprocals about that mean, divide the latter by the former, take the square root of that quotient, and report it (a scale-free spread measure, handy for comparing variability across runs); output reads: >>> 0.20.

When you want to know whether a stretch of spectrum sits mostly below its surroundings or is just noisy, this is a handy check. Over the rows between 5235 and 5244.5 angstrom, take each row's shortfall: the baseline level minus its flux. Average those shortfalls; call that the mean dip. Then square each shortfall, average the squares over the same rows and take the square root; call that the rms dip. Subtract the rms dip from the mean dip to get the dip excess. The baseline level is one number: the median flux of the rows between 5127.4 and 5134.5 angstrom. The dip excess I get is -7.0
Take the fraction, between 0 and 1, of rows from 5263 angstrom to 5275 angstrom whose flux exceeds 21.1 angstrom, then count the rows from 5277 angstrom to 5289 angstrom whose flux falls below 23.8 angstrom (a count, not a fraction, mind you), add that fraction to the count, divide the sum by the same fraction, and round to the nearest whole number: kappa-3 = 14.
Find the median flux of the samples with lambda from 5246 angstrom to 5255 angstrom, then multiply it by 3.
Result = 72.5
